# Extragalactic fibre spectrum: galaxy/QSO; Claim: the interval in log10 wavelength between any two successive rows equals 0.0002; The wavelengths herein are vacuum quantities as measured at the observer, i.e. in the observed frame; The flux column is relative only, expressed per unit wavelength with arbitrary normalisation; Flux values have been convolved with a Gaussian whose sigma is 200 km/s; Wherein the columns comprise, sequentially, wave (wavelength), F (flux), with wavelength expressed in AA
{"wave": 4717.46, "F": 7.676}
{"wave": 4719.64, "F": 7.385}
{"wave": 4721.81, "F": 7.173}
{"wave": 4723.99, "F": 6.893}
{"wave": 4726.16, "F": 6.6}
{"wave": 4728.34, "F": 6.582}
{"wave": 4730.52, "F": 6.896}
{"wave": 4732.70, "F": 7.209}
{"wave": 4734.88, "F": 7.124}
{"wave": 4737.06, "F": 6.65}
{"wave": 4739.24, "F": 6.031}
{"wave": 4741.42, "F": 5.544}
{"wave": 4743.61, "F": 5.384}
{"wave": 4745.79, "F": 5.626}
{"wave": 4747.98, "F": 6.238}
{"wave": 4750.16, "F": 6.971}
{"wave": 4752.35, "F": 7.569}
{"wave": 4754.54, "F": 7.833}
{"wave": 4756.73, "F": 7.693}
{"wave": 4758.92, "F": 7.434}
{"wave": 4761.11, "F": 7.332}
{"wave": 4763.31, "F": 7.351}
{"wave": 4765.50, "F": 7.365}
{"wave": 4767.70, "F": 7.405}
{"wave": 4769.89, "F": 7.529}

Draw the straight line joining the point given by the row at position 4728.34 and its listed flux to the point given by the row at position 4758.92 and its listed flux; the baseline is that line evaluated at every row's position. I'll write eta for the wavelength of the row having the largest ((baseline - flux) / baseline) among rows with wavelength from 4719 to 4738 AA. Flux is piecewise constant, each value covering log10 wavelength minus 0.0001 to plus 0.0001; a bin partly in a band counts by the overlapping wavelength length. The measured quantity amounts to 4737.06 AA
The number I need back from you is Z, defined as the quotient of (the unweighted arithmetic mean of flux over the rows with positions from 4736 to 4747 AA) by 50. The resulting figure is 0.117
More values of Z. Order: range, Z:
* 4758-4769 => 0.148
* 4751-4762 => 0.151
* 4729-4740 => 0.136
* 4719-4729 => 0.139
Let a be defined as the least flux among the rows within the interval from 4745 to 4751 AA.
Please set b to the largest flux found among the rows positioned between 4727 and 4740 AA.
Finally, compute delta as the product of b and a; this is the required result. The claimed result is 41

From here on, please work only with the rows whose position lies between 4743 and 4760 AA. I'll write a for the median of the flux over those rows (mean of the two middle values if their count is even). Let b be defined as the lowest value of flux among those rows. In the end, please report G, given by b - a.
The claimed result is -1.82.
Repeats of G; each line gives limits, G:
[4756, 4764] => -0.06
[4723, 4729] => -0.02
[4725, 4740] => -0.62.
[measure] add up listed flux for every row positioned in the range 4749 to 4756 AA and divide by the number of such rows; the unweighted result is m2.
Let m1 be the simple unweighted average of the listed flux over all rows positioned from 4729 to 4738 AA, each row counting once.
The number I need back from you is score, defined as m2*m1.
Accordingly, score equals 52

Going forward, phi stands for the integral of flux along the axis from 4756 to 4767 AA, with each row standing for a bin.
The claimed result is 82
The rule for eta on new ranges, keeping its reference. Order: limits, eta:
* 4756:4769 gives 4767.70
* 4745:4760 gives 4745.79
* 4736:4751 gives 4743.61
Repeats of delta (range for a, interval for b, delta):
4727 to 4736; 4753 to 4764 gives 52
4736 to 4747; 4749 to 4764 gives 42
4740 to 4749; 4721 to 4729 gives 39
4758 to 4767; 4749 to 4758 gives 57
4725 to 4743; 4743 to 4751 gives 39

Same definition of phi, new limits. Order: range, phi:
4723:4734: 75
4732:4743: 71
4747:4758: 80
